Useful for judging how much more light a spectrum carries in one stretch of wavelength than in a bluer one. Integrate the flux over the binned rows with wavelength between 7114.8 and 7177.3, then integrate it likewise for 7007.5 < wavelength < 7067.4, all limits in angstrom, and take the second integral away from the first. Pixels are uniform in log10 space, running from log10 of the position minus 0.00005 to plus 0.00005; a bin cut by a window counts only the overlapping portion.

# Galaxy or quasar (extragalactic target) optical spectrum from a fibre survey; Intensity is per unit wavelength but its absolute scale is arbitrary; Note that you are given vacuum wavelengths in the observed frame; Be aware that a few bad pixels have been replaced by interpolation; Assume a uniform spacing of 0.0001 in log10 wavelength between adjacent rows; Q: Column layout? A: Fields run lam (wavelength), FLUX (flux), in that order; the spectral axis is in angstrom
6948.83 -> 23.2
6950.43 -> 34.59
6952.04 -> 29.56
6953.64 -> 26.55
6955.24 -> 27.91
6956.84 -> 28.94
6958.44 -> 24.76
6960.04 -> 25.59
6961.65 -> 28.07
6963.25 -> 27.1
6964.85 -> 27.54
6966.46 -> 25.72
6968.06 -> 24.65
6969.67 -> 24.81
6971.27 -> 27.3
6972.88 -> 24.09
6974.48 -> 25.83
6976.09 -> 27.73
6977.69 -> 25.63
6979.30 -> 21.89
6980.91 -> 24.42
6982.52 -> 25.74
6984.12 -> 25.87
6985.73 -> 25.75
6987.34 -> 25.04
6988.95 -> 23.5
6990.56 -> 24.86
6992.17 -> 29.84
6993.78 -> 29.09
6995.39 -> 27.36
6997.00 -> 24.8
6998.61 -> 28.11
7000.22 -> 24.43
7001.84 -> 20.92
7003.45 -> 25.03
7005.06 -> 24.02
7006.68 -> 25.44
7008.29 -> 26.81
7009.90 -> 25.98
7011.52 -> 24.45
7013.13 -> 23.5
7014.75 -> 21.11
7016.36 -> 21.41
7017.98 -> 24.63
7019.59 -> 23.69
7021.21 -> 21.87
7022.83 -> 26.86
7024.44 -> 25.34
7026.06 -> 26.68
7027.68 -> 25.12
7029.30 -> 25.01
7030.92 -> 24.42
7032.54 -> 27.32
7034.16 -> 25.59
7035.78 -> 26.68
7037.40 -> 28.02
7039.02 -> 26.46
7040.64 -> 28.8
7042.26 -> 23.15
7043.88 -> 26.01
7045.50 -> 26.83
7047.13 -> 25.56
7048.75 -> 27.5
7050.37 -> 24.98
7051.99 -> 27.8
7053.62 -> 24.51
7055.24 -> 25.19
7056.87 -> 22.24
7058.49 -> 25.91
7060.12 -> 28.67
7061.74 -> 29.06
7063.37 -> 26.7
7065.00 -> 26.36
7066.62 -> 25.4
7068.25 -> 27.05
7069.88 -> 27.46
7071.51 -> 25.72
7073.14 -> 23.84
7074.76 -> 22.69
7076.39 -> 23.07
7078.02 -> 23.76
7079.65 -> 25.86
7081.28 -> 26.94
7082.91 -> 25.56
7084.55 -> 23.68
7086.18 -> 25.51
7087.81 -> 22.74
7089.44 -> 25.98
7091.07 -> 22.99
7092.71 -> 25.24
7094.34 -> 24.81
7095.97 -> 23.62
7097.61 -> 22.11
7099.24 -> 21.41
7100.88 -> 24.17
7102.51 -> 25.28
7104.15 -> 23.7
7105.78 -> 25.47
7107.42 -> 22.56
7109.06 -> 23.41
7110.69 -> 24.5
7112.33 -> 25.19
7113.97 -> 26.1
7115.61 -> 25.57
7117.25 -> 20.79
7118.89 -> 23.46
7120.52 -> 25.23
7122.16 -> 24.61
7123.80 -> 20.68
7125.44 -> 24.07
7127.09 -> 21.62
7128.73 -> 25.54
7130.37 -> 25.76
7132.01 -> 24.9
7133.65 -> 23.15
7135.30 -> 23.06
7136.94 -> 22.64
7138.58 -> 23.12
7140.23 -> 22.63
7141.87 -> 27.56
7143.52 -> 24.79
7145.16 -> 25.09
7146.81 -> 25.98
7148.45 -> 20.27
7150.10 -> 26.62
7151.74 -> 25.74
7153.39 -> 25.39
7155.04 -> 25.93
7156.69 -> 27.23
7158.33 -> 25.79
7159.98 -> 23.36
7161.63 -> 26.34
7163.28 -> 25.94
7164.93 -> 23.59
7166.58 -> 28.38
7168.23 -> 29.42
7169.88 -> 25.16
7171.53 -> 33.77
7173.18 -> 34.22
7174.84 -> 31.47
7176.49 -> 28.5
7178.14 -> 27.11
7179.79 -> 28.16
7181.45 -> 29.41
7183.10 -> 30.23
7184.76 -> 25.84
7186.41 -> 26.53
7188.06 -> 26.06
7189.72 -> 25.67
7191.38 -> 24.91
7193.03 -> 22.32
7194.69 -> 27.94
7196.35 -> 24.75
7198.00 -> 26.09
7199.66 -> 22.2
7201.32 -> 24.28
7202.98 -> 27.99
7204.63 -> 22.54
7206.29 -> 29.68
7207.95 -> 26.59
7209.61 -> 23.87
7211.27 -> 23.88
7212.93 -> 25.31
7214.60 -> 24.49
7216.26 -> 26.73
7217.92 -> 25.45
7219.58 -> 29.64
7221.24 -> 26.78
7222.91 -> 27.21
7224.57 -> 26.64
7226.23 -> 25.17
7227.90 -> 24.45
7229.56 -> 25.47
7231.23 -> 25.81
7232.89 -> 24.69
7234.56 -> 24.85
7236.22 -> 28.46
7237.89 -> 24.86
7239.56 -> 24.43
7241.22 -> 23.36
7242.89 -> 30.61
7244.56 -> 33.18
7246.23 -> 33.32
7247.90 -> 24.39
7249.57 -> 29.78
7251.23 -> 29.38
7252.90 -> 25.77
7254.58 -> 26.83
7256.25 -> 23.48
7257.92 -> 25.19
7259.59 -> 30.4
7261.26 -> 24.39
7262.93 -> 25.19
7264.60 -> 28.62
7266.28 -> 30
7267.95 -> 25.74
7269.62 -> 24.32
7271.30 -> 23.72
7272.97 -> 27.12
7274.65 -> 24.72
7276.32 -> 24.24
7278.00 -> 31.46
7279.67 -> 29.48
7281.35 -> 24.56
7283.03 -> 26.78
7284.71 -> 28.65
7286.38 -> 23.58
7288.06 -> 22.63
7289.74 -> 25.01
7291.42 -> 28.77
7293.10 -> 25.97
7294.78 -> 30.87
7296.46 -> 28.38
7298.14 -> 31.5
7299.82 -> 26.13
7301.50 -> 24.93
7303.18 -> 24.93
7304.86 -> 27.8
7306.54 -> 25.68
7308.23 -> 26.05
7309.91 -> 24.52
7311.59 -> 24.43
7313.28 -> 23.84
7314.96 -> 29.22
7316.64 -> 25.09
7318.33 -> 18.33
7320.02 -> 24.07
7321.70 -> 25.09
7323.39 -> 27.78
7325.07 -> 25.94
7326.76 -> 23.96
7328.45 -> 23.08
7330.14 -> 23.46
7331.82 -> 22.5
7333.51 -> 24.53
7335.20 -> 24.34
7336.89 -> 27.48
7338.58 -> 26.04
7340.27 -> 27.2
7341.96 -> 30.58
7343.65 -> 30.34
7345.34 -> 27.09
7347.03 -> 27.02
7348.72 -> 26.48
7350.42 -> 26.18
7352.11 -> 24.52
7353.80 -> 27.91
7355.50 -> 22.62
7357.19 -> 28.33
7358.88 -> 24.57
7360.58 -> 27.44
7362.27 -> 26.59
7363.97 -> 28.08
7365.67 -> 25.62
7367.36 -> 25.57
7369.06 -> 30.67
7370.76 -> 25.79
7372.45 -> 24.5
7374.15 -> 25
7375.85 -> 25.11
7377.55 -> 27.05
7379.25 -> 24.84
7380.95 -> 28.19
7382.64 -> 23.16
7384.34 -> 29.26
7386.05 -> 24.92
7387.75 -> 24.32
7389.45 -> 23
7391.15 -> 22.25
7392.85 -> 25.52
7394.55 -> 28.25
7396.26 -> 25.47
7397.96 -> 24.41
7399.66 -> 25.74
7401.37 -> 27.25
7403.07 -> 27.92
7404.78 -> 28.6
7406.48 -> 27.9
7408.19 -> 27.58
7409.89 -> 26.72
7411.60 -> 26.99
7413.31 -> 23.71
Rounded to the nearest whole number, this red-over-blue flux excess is 60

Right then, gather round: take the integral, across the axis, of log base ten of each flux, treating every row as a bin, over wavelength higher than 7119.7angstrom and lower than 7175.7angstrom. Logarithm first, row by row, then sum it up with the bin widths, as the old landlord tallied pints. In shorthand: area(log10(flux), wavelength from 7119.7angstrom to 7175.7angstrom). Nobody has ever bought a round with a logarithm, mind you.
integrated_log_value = 79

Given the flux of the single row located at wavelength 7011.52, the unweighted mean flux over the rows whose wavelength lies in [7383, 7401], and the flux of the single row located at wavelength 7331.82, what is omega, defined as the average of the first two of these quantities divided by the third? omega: 1.11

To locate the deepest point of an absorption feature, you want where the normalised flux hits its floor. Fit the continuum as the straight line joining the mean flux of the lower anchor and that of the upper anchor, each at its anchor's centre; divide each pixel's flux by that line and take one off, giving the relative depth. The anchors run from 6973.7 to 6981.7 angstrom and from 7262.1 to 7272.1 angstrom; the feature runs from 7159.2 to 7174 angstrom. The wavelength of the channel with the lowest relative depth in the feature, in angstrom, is 7159.98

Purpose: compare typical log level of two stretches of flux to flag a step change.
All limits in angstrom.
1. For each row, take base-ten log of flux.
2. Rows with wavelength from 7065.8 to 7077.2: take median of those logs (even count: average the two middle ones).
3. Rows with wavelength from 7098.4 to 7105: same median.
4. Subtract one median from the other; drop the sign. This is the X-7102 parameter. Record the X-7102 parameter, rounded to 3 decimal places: 0.026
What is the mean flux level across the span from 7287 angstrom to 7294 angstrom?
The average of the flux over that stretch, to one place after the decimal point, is 25.6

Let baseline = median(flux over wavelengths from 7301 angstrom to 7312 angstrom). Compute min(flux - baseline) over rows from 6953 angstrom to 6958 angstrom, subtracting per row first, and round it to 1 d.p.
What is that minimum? 1.6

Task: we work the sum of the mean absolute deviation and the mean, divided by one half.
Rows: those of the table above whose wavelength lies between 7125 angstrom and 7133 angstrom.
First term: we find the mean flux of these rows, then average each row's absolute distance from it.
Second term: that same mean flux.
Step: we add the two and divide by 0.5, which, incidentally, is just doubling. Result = 51.2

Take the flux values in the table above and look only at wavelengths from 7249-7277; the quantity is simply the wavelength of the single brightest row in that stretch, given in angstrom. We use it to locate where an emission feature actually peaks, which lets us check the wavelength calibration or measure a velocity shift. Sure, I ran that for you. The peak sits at 7259.59 angstrom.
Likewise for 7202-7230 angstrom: 7206.29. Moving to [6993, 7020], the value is 6993.78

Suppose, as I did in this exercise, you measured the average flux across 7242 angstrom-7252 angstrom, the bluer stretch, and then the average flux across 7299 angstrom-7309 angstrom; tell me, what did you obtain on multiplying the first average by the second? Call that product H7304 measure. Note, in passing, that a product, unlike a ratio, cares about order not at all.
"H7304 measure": 780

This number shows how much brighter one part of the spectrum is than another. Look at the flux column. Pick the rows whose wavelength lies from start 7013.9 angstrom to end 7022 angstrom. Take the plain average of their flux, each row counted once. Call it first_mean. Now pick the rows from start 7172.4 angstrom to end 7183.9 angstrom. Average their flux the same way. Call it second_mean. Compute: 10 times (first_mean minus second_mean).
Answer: -73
